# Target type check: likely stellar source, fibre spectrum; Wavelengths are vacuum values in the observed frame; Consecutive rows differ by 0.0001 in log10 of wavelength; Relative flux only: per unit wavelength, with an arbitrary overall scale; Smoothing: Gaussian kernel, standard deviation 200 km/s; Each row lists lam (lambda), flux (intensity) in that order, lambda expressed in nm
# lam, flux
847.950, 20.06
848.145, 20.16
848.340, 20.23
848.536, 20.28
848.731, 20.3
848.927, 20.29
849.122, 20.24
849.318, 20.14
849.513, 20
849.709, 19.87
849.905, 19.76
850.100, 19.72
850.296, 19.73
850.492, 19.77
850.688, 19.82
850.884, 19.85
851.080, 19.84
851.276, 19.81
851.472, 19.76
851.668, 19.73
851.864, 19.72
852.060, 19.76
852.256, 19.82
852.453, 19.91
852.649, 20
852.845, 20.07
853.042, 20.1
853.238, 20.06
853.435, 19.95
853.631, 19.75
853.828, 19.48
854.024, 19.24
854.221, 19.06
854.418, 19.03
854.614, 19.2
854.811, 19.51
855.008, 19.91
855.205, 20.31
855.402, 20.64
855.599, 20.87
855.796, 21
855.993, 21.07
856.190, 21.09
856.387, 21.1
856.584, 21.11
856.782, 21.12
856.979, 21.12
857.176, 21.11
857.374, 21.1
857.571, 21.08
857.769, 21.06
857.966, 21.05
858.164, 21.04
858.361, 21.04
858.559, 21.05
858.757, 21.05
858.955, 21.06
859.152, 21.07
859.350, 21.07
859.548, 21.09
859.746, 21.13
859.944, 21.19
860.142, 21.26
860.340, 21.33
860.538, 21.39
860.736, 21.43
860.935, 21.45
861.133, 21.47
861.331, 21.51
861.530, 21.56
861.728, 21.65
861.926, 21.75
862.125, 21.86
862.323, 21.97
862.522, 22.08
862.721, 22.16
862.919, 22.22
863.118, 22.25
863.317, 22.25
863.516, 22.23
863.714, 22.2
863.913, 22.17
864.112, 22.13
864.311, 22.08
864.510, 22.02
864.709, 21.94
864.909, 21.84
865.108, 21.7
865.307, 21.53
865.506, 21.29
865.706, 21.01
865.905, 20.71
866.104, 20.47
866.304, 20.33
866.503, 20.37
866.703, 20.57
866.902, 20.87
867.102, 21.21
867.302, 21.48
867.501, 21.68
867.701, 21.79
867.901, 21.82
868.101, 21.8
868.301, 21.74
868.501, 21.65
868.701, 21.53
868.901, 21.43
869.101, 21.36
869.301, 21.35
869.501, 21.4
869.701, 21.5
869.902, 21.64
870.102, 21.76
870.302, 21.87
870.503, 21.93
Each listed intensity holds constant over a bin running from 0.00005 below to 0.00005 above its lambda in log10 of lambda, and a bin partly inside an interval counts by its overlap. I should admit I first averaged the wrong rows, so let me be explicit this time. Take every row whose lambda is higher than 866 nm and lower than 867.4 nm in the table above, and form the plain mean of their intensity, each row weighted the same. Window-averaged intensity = 20.8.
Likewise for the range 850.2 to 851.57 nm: 19.8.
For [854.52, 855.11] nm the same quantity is 19.5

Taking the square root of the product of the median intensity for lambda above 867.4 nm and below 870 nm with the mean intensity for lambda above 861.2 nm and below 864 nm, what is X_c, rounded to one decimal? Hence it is 21.8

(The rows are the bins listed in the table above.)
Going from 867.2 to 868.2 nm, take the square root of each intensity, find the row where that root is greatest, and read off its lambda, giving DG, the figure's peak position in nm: 867.901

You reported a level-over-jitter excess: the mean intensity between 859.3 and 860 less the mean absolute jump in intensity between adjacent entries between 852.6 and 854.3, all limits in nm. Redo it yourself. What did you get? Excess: 21.0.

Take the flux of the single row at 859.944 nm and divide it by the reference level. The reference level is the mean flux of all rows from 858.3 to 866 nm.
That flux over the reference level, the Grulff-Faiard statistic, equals 0.98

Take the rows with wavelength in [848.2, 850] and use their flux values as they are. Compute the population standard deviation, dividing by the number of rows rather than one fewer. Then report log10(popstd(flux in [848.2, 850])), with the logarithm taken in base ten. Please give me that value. -0.72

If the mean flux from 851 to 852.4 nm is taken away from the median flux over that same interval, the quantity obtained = -0.02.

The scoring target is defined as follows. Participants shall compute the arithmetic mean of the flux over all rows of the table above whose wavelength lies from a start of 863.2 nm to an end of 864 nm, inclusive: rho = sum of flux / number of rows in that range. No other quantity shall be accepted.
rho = 22.2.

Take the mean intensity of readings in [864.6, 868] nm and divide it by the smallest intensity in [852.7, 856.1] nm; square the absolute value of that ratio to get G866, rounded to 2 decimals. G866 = 1.24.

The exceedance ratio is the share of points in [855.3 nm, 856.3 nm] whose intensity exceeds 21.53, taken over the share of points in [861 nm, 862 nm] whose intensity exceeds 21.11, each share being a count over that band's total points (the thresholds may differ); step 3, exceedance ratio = 0.00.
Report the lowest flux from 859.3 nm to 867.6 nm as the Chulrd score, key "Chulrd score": 20.33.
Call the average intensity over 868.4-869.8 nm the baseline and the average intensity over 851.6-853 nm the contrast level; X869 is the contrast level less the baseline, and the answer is -1.6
